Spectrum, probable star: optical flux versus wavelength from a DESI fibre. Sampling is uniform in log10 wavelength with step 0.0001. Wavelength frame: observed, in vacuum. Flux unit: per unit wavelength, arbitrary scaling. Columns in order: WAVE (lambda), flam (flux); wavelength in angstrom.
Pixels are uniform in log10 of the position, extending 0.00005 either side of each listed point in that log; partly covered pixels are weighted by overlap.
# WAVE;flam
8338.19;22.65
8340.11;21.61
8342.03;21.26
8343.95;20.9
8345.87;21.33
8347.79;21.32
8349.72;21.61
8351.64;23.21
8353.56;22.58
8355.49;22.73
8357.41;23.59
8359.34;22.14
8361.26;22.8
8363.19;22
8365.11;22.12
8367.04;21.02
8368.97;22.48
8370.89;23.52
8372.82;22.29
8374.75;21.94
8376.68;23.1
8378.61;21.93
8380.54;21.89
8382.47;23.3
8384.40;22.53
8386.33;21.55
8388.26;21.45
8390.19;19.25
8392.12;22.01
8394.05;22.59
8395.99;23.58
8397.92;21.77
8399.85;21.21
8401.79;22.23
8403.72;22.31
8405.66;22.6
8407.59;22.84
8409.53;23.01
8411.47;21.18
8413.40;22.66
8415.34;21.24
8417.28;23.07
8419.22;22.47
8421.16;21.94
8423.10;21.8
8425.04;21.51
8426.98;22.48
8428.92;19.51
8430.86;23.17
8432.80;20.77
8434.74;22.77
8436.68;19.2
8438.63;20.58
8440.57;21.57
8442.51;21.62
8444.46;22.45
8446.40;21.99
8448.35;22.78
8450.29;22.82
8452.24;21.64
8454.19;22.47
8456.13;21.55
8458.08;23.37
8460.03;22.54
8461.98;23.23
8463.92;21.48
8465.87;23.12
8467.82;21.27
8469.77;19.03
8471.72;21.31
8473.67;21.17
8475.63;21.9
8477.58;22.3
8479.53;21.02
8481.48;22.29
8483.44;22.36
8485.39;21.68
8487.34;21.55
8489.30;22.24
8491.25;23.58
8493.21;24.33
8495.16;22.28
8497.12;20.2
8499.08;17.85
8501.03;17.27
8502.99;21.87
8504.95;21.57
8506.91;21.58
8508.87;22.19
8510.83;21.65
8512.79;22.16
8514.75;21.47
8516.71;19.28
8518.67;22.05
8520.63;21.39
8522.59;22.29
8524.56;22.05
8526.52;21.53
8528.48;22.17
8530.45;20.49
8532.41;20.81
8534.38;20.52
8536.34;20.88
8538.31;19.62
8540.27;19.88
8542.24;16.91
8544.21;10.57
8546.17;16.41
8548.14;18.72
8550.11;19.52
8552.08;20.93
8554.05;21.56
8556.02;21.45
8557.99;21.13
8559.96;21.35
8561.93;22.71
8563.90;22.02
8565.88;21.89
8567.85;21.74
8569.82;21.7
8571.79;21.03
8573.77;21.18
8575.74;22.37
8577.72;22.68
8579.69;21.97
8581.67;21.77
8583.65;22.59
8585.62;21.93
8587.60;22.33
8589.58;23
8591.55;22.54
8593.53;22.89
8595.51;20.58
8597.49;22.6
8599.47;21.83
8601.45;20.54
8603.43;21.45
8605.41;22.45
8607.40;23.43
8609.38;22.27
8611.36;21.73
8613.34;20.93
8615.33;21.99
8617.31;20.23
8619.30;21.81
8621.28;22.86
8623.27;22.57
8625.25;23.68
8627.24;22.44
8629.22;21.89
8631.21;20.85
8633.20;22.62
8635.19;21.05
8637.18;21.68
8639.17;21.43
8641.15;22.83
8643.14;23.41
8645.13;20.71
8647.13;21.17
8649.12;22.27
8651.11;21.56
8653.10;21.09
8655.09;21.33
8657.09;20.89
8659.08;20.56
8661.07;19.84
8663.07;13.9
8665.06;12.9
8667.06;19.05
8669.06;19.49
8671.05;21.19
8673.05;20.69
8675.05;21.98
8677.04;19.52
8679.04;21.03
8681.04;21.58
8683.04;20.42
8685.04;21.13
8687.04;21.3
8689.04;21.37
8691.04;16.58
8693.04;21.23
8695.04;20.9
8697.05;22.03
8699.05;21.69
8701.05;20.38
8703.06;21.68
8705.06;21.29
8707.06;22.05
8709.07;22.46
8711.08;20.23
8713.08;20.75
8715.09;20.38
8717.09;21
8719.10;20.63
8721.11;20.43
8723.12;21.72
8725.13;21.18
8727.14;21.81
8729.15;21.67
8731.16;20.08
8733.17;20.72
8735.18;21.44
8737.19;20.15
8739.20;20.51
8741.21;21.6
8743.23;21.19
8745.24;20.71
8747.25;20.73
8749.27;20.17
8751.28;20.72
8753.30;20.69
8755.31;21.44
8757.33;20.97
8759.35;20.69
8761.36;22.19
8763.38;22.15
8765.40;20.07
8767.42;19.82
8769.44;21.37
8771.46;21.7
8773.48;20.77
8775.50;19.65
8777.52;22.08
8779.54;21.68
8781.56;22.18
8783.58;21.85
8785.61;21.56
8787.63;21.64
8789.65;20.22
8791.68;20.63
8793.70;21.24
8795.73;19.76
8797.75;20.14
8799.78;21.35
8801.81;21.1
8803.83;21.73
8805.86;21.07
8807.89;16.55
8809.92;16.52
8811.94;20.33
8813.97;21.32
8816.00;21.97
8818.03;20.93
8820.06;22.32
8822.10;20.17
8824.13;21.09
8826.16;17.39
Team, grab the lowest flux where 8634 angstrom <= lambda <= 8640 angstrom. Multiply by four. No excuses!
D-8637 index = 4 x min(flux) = 84.2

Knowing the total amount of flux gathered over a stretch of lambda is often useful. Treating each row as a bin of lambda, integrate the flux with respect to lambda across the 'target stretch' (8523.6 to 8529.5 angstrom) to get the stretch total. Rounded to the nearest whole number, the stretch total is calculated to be 129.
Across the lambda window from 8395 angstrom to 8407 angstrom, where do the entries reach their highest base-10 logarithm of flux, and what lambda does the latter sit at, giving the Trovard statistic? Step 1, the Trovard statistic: 8395.99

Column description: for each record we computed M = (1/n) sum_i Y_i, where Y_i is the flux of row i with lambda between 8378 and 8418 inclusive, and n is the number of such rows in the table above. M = 22.1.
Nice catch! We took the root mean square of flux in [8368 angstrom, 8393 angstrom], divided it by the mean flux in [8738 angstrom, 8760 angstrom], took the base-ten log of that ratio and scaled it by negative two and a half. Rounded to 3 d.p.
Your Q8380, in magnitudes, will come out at -0.064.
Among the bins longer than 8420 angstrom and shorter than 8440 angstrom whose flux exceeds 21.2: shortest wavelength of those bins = 8421.16 angstrom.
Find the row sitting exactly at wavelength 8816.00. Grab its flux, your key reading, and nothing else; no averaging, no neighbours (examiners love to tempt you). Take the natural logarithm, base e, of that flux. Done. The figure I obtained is 3.09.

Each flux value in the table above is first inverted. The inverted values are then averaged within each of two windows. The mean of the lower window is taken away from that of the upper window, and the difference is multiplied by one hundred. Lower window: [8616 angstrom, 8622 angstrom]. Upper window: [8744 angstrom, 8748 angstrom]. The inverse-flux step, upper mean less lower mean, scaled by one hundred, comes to 0.19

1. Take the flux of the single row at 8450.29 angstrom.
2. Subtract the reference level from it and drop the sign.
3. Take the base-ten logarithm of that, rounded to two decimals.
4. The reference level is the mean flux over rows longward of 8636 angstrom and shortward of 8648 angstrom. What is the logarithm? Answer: -0.02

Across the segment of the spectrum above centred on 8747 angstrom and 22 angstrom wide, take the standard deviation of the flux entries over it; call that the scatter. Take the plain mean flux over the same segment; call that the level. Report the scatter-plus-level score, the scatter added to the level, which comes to 21.3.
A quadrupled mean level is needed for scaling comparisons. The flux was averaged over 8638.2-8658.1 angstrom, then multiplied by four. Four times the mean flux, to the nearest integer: 87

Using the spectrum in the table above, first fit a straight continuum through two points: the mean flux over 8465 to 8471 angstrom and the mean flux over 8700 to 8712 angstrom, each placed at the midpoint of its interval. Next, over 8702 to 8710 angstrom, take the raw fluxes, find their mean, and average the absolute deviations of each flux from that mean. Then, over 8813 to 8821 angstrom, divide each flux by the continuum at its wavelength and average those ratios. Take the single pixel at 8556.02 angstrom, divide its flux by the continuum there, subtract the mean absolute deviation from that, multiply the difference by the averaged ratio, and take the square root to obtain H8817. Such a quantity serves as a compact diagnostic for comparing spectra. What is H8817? 0.79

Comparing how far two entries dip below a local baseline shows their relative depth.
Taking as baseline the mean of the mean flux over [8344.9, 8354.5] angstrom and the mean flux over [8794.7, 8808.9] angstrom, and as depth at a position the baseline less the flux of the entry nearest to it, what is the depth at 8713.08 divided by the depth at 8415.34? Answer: -3.3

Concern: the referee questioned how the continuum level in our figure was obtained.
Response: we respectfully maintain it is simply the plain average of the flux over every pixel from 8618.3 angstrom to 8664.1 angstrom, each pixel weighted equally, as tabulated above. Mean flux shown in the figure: 21.4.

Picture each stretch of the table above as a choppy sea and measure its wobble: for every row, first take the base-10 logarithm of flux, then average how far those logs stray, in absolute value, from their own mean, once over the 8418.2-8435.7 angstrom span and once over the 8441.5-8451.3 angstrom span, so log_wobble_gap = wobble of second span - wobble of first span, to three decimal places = -0.008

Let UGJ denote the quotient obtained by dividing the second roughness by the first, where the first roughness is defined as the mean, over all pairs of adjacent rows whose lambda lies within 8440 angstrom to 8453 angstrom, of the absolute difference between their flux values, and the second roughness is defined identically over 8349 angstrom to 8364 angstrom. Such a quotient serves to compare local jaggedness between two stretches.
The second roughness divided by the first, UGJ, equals 1.6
